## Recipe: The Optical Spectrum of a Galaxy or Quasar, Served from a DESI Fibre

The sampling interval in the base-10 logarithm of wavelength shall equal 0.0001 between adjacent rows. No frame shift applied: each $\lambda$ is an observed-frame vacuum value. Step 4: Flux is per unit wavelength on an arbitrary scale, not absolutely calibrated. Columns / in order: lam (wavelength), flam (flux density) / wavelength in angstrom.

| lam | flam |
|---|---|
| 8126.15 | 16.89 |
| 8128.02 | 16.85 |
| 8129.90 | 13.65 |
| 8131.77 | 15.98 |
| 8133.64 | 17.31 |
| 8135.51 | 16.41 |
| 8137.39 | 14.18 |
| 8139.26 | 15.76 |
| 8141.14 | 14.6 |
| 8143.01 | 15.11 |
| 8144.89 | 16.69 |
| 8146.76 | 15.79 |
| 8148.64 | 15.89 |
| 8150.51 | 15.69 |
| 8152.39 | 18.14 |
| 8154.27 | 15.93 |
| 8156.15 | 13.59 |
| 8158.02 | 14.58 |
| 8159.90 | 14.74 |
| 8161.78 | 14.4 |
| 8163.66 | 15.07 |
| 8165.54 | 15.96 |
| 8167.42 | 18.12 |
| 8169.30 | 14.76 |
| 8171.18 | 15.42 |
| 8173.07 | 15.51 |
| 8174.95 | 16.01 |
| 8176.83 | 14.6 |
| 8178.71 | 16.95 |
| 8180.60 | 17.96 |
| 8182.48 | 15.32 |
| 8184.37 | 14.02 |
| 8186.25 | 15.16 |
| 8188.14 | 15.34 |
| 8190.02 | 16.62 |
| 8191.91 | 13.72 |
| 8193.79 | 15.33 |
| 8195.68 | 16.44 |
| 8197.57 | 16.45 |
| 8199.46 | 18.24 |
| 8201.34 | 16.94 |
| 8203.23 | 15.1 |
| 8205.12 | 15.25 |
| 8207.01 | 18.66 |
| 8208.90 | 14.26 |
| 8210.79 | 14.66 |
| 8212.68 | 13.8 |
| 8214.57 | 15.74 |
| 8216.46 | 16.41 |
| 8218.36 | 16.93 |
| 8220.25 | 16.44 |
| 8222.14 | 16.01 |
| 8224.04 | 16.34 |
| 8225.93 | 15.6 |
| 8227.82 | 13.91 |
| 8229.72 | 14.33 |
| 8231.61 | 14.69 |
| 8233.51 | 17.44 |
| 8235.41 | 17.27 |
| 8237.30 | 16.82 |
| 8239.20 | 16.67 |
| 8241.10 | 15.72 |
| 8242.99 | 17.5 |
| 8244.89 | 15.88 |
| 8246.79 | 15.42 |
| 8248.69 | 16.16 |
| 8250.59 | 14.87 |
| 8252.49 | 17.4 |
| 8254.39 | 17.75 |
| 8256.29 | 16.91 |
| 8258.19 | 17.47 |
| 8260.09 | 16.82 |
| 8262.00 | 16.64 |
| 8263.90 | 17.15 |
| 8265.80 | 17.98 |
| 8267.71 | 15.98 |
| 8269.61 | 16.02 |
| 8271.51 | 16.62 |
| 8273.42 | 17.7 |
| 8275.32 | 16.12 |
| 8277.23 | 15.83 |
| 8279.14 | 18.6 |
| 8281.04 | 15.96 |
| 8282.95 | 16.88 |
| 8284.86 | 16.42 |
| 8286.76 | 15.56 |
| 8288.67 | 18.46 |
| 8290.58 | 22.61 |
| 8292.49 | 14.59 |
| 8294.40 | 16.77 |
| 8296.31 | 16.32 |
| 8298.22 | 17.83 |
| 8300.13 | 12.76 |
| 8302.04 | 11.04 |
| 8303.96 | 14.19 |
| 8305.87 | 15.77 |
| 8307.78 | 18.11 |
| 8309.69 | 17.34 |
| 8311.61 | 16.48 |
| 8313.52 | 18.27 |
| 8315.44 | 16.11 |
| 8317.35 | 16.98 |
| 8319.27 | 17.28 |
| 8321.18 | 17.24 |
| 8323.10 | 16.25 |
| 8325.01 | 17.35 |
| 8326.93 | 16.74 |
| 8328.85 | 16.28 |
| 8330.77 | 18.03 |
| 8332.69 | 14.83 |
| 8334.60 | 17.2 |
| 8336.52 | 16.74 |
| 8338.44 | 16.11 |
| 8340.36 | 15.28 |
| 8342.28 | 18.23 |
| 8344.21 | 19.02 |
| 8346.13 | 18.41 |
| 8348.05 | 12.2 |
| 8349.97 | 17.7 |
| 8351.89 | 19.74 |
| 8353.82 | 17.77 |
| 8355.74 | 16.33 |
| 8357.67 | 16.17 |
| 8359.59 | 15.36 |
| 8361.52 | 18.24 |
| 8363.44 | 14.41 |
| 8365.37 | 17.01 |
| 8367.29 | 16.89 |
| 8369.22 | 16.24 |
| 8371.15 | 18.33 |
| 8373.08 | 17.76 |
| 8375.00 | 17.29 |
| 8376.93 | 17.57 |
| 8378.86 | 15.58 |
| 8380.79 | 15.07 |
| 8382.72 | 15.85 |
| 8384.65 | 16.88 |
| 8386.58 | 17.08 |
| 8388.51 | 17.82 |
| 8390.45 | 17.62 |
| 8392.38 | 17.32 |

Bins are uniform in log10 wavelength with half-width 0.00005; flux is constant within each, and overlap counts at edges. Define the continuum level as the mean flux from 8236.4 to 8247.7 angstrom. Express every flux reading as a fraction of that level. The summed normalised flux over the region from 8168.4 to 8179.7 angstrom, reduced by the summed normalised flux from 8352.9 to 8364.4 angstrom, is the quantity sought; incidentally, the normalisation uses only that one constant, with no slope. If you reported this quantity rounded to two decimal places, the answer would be -0.31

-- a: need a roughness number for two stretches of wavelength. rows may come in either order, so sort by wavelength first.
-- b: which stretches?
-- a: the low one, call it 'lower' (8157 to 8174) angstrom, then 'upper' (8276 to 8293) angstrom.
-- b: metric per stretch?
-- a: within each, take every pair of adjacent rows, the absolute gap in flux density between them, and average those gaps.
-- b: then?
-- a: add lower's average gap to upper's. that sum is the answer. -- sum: 3.9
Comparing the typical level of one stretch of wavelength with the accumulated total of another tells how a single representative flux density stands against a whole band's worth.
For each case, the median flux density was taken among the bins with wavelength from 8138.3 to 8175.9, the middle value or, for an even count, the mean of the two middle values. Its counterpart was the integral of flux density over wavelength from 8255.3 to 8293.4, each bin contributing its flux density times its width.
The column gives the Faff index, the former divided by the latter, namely 0.0241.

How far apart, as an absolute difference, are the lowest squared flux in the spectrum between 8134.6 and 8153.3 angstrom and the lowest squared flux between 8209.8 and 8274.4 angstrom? 11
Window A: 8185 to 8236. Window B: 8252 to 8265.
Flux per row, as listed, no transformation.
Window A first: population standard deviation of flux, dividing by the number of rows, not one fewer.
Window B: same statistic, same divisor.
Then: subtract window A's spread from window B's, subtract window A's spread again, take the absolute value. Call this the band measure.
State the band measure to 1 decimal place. 2.2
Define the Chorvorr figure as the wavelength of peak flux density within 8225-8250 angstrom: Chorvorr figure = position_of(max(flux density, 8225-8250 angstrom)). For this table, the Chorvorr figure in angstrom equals 8242.99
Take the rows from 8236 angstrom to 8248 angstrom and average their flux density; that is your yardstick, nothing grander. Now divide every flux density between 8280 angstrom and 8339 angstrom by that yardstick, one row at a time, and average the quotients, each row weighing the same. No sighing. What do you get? 1.01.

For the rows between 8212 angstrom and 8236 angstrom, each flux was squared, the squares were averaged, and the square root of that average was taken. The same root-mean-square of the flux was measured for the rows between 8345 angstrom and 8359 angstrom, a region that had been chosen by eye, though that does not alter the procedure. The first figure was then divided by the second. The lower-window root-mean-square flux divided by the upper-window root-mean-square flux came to 0.93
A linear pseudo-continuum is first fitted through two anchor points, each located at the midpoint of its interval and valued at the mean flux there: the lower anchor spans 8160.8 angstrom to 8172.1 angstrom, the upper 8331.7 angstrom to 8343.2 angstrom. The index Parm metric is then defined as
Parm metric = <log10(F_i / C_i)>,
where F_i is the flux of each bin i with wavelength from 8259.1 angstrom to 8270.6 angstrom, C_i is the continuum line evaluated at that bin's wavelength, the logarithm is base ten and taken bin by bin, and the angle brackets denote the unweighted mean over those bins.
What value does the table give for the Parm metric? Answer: 0.018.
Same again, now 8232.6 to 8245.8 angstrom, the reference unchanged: 0.021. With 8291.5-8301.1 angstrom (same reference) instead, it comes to -0.018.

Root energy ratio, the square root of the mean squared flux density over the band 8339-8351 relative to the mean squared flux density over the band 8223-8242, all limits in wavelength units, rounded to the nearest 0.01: 1.07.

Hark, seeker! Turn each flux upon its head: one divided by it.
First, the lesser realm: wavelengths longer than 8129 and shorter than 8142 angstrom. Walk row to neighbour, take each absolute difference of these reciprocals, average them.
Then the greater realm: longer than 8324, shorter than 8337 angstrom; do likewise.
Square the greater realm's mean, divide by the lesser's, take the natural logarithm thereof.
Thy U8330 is -5.4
